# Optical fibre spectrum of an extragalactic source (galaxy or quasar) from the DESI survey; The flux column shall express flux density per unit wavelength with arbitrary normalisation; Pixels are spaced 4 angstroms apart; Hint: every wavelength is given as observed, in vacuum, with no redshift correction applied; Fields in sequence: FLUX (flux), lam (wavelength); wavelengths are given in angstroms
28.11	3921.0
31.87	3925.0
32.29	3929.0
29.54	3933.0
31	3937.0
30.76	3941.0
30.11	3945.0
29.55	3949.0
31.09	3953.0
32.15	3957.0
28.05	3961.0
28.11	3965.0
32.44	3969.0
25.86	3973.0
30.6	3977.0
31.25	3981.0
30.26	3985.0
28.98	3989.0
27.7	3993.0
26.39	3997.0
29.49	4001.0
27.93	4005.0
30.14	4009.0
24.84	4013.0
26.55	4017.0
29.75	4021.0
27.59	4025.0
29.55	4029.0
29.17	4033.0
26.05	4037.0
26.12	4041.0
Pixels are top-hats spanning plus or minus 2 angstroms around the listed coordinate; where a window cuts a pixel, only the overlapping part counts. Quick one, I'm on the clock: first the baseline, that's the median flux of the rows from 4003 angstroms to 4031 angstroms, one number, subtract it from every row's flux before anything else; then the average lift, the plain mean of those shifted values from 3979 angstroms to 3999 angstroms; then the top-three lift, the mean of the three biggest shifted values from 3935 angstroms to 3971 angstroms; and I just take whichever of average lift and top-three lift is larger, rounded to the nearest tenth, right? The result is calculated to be 4.0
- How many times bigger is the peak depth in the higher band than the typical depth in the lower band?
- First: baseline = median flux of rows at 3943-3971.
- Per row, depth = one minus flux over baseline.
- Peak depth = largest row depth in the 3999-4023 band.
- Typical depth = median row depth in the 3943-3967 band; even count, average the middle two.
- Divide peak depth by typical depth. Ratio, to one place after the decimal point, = 18.8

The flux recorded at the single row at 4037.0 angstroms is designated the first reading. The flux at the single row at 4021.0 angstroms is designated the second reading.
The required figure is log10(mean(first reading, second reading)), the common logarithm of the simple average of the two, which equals 1.45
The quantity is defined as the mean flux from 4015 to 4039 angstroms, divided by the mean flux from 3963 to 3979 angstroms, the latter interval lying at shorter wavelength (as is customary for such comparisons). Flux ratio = 0.96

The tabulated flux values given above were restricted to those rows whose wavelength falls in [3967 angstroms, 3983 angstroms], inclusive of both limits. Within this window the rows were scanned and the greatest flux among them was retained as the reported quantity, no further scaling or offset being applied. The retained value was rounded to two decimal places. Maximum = 32.44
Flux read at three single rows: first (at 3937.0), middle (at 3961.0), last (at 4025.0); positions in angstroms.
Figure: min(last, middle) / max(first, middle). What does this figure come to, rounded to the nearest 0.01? 0.89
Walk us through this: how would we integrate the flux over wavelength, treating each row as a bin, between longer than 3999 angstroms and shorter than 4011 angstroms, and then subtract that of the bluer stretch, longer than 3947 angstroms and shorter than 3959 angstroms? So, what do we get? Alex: -21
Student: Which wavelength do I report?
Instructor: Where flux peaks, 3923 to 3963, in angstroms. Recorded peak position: 3929.0 angstroms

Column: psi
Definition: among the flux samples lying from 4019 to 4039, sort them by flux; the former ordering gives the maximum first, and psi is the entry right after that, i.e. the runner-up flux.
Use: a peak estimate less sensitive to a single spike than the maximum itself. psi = 29.55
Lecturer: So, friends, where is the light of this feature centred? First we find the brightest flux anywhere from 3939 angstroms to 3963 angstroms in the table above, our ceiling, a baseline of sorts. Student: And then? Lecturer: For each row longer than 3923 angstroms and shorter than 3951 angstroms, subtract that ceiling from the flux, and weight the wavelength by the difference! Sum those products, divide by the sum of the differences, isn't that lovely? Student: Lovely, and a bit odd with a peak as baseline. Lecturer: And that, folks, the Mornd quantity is 3941.1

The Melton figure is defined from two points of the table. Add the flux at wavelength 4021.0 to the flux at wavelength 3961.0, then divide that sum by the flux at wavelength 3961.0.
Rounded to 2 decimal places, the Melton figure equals 2.06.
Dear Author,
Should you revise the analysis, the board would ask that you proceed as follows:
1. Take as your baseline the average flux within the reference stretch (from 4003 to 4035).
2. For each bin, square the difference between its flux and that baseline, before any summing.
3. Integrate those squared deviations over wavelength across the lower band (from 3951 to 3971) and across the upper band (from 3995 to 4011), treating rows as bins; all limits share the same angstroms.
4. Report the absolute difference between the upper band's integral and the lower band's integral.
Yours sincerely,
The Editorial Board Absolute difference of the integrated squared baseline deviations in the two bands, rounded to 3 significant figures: 134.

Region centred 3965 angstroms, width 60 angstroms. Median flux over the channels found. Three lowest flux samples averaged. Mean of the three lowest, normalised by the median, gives 0.90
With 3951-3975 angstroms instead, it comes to 0.92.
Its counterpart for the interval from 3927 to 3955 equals 0.97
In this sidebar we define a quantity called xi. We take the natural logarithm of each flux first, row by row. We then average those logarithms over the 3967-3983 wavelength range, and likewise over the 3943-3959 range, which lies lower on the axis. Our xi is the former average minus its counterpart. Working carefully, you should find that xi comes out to -0.026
